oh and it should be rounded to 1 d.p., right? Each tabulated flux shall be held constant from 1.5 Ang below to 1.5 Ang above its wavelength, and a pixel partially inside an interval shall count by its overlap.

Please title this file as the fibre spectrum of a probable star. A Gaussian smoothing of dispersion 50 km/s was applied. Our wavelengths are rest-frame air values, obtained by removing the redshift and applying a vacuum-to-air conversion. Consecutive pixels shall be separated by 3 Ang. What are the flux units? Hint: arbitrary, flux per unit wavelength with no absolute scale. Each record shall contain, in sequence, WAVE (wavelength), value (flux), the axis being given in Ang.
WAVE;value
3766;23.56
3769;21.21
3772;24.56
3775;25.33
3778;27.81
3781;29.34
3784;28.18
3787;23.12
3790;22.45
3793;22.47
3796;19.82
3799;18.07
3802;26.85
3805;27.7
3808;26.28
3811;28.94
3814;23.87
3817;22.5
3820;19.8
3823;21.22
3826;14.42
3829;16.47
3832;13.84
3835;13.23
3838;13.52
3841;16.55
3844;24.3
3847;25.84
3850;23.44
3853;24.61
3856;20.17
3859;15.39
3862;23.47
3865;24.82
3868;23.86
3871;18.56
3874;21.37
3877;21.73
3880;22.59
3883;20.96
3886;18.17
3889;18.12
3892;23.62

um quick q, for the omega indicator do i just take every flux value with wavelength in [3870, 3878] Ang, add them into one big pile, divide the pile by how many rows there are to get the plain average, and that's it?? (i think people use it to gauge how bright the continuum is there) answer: 20.6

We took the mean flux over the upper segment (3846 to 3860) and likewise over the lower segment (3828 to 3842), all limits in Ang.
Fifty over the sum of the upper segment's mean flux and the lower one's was 1.37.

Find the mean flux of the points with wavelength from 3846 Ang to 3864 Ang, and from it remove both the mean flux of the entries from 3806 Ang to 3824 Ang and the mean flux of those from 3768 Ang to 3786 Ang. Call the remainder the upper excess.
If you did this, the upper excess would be -28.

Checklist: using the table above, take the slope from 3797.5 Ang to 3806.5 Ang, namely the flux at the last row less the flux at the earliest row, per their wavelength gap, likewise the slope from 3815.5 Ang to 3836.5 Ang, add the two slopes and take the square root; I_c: 1.0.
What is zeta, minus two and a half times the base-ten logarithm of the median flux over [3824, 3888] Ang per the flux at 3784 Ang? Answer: 0.32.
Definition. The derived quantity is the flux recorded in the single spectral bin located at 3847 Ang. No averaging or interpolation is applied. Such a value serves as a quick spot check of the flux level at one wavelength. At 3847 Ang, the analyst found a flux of 25.84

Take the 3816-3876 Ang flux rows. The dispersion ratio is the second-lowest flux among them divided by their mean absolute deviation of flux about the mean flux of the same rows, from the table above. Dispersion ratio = 3.7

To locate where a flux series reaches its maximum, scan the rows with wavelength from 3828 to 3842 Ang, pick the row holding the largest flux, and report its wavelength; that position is 3841 Ang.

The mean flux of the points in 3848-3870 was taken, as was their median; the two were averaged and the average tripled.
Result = 69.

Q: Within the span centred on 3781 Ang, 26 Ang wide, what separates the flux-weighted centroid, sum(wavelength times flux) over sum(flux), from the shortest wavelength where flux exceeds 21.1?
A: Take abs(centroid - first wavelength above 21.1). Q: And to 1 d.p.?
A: 11.9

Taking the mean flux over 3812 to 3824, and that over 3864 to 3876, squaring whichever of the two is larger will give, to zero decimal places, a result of 491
